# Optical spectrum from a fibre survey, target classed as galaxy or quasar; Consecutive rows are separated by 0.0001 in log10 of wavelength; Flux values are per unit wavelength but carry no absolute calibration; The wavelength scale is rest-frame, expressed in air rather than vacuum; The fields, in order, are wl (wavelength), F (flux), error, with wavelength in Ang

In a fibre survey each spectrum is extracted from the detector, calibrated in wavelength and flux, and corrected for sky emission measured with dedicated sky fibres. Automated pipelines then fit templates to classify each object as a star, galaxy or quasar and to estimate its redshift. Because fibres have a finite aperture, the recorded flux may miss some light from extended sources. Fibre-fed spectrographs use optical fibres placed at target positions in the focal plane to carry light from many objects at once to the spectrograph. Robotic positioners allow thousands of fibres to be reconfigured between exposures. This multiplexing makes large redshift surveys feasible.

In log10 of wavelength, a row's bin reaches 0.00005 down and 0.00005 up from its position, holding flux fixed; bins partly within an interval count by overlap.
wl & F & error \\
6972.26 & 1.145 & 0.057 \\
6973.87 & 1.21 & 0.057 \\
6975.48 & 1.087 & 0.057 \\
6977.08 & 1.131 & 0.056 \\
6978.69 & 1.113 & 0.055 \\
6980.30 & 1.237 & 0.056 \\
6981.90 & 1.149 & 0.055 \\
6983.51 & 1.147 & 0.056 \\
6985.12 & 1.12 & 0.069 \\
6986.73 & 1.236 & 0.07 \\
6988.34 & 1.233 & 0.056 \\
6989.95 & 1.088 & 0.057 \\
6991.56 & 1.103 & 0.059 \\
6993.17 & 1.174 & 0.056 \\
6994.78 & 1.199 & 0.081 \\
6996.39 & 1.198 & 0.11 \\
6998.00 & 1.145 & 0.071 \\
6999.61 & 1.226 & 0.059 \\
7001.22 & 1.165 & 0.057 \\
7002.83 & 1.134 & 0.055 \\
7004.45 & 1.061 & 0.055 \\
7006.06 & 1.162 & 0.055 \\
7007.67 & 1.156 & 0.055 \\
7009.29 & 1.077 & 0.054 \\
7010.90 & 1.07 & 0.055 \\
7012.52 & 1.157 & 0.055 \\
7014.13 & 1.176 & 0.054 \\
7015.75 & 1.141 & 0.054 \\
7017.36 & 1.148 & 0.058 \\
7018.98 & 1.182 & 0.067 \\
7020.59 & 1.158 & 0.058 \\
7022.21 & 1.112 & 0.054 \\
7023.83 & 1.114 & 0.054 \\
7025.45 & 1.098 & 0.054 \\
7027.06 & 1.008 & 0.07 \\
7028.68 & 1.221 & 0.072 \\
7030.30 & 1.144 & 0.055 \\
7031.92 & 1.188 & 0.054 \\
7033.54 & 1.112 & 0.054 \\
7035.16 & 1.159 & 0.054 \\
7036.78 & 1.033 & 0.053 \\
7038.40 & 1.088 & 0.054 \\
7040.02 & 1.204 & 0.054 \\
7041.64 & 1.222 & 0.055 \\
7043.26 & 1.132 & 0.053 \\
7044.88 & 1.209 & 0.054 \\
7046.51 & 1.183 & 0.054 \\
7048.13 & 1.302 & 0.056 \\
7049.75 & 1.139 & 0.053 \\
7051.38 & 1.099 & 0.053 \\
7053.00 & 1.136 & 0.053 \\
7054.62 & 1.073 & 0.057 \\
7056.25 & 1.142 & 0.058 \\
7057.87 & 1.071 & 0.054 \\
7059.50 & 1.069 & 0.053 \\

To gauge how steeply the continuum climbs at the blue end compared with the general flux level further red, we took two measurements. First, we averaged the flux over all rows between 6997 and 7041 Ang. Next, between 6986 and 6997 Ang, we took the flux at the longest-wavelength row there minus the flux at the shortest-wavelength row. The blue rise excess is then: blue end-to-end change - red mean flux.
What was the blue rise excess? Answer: -1.17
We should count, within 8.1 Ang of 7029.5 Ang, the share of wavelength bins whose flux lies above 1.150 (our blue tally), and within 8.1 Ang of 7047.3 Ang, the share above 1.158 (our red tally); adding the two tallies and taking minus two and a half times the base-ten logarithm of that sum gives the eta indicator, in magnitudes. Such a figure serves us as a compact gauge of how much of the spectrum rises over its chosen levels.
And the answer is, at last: 0.24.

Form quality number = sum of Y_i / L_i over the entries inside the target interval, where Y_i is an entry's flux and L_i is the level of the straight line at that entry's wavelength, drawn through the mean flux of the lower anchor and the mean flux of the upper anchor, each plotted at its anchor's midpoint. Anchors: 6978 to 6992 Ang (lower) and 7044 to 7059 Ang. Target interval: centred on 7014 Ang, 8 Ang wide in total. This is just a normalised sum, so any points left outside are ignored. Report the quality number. 4.93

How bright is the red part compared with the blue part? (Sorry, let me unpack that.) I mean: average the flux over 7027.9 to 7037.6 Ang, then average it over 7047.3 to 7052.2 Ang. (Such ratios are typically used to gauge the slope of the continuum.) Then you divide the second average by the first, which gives 1.03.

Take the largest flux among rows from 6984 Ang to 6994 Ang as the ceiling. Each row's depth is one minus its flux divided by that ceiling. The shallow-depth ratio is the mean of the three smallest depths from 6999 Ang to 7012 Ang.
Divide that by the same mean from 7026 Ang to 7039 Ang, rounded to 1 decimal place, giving 1.1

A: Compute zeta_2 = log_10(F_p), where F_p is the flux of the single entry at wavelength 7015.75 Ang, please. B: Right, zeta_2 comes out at 0.057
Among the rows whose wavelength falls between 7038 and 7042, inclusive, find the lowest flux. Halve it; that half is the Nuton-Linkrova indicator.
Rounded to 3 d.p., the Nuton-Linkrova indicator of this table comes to 0.544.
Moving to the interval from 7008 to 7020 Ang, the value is 0.535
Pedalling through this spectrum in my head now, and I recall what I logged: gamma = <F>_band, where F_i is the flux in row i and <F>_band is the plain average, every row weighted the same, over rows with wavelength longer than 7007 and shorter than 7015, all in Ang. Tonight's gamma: 1.13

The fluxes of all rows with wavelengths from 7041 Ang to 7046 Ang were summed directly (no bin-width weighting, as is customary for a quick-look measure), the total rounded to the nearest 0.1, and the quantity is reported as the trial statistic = 3.6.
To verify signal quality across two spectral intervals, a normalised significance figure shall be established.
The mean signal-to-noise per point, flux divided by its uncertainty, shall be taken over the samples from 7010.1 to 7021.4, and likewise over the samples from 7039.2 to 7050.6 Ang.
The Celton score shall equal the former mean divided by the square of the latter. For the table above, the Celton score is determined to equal 0.0411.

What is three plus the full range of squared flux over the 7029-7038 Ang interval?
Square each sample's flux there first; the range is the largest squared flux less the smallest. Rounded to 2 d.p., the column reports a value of 3.34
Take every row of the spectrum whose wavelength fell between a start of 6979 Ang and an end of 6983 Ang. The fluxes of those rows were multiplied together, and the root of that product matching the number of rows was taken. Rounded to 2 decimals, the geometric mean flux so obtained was 1.19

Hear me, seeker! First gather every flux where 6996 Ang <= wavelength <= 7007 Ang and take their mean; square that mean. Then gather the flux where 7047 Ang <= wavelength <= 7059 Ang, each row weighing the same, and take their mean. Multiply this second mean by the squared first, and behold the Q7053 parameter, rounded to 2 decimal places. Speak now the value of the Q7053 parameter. 1.52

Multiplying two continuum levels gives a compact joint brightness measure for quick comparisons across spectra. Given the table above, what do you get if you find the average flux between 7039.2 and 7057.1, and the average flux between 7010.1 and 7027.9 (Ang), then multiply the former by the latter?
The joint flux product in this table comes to 1.31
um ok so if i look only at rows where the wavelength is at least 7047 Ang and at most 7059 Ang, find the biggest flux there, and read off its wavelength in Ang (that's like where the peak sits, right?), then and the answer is 7048.13 Ang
